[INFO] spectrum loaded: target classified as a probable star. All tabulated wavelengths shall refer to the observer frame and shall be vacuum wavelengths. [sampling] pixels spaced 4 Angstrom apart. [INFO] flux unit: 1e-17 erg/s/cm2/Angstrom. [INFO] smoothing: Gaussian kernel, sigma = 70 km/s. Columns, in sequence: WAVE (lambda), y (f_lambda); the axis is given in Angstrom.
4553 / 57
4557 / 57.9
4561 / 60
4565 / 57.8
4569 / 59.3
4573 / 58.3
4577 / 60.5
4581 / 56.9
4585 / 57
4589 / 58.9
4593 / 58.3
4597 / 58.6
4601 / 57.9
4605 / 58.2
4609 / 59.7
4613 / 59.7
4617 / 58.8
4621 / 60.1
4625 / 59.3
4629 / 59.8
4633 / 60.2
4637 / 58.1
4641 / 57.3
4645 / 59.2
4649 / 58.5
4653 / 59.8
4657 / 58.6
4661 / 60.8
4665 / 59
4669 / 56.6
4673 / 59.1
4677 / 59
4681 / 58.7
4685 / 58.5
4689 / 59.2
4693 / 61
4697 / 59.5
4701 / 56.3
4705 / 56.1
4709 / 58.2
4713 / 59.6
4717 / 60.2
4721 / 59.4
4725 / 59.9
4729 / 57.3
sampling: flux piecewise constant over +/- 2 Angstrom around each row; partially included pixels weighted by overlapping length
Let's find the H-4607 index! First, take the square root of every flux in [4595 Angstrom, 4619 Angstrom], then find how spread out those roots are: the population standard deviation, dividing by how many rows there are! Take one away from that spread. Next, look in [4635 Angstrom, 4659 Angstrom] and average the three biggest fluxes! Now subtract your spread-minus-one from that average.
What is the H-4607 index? 60.2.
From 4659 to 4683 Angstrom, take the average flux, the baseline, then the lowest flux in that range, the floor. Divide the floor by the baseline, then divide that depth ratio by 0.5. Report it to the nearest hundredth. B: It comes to 1.92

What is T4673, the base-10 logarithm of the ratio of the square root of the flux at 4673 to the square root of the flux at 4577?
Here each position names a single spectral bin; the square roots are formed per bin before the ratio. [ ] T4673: -0.0051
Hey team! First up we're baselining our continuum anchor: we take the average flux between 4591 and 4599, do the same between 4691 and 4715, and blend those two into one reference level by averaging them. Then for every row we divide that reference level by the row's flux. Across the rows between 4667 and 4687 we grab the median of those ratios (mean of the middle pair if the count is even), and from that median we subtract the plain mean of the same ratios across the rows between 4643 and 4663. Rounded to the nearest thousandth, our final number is 0.011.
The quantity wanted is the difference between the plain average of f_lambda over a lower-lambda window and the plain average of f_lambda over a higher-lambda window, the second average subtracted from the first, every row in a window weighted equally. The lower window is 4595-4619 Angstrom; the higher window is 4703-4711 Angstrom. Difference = 1.7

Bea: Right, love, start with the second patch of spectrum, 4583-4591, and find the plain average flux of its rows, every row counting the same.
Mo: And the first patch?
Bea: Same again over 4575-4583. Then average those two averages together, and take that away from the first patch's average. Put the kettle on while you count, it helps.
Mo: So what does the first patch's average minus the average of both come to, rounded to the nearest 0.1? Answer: 0.4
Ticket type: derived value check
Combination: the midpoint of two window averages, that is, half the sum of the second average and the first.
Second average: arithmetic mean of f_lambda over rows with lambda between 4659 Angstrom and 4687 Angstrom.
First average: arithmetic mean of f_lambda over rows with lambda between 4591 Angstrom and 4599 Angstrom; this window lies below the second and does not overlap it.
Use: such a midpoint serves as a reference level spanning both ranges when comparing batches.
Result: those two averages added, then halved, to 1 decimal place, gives 58.6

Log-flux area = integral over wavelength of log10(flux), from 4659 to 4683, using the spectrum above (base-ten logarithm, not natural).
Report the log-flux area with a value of 42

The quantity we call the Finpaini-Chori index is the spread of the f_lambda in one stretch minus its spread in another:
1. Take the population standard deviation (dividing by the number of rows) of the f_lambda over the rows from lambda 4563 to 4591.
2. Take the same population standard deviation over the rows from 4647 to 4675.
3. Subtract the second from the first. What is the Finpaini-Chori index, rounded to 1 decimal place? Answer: 0.0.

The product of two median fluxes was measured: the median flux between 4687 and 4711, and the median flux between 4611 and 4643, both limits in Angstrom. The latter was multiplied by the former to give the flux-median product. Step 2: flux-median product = 3493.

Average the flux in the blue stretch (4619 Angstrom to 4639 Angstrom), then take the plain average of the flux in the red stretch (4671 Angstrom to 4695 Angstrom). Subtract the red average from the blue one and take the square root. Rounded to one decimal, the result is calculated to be 0.5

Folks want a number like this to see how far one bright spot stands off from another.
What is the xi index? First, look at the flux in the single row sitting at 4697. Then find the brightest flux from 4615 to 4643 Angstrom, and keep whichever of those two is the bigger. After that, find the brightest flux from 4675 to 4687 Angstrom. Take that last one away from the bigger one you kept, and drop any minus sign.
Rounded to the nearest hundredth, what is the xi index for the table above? 1.20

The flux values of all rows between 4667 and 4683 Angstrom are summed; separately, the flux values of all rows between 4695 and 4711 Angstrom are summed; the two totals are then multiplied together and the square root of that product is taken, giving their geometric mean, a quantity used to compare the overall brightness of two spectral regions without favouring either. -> 232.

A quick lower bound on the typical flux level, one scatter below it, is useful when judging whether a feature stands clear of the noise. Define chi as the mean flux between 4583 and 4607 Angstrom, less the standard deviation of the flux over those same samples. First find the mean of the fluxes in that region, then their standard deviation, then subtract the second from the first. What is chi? 57.5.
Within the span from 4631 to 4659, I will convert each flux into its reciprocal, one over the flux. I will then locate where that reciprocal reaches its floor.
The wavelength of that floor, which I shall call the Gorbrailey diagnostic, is 4633 Angstrom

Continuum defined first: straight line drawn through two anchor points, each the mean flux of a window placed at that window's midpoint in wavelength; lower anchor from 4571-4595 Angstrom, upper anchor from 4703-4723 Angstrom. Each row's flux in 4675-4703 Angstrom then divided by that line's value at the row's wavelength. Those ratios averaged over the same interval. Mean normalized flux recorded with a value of 1.00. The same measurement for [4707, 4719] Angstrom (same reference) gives 1.01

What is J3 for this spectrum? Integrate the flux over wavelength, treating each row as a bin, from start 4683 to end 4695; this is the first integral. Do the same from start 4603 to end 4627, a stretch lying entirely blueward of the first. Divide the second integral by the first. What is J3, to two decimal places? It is 1.99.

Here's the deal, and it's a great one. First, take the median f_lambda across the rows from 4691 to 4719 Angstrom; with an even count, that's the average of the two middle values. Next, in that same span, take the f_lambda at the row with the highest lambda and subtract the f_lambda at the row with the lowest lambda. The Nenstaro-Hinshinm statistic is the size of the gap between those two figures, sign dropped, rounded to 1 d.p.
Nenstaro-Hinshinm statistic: 60.3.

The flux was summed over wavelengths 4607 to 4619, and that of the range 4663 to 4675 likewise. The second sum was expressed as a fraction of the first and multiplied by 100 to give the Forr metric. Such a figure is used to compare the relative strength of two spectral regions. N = 98.0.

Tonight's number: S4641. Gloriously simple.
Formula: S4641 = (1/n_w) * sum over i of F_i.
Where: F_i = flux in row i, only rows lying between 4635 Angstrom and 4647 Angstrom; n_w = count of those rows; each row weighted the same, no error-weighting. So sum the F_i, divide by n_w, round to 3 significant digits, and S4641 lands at 58.2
